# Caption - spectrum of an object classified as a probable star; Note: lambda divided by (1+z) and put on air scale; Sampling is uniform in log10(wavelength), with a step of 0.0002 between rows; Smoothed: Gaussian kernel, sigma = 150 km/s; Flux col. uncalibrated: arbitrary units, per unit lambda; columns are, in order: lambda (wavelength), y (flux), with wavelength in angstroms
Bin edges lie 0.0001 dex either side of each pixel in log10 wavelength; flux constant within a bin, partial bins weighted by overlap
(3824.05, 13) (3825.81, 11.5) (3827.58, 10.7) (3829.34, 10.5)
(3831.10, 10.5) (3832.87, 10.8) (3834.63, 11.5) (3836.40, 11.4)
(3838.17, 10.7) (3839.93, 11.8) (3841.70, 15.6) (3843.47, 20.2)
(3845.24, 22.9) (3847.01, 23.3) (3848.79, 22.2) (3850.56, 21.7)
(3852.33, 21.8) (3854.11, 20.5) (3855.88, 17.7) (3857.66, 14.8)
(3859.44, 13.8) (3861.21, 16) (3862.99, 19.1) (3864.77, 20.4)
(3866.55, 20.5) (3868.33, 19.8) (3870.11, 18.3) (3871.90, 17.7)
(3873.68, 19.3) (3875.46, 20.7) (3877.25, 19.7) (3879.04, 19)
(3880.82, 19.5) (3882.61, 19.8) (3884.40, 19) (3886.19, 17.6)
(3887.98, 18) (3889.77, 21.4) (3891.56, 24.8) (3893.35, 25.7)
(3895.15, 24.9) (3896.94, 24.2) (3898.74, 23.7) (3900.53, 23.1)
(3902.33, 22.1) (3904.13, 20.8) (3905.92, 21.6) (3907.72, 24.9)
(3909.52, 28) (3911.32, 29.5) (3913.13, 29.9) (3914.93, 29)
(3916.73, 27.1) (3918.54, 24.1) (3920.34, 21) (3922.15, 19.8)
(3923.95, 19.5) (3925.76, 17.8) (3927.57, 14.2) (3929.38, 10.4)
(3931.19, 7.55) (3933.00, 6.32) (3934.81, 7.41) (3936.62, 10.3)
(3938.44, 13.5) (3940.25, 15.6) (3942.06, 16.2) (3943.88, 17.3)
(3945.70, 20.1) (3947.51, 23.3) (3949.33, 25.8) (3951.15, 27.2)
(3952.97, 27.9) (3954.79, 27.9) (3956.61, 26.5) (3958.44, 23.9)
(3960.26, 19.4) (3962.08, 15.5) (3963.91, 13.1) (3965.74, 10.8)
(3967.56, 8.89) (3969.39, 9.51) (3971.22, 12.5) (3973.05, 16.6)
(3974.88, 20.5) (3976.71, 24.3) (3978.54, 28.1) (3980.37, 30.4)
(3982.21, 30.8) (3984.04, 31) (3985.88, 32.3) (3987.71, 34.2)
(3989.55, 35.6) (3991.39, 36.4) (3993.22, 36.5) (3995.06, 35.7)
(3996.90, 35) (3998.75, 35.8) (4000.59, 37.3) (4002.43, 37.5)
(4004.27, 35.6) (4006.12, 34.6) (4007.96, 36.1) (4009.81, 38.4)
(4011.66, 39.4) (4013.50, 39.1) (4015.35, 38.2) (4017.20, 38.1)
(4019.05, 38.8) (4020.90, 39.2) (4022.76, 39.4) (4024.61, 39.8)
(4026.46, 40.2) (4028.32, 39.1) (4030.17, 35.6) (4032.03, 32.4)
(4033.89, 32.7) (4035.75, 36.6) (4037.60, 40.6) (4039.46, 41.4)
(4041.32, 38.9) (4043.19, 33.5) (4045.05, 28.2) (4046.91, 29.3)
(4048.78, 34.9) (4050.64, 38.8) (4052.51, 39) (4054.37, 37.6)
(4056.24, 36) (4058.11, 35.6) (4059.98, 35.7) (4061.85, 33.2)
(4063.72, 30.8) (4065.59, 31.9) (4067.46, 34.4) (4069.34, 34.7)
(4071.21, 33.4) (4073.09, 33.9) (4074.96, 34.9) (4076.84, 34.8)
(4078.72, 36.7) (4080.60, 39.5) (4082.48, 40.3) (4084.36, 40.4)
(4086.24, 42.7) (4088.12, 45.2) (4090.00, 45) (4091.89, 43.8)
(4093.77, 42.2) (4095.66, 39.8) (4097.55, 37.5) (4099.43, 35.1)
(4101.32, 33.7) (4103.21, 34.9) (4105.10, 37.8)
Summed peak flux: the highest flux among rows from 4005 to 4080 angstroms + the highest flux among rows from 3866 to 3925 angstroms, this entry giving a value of 71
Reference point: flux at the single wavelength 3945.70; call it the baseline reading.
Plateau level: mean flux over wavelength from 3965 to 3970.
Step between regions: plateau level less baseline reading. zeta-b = -10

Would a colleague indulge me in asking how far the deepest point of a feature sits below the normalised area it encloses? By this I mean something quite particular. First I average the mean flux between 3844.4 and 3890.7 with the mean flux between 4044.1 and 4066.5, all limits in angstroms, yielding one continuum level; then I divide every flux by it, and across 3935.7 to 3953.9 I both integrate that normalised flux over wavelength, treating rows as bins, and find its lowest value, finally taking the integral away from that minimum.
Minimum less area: -13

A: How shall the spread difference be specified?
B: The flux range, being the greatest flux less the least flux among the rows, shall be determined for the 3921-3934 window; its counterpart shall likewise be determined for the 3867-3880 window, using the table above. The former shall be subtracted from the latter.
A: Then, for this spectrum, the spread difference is -10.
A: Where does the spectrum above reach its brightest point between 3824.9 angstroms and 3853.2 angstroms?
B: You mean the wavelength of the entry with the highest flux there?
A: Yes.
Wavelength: 3847.01 angstroms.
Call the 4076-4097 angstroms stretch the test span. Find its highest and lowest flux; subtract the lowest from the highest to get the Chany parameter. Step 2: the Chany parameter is 10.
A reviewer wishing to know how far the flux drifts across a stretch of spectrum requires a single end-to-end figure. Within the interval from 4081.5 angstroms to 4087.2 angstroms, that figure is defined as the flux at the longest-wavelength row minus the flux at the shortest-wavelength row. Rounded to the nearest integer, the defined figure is 2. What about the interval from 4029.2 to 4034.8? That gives -3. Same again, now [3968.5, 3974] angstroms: 7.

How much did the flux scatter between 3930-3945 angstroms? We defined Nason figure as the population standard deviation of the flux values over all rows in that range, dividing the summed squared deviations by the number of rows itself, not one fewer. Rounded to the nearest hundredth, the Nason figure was 4.13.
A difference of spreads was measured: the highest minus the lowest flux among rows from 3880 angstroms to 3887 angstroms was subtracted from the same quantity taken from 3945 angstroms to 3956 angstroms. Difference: 6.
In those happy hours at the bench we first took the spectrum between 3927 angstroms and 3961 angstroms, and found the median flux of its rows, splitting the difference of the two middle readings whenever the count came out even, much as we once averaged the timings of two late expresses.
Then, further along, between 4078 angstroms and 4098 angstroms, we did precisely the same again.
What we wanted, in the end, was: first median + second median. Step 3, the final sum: 58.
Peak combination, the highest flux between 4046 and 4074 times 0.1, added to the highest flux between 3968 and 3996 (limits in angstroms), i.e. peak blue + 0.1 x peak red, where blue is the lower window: 40.4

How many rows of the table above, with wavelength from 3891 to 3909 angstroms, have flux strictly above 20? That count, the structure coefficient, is 10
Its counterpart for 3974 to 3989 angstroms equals 8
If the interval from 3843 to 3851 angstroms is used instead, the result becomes 5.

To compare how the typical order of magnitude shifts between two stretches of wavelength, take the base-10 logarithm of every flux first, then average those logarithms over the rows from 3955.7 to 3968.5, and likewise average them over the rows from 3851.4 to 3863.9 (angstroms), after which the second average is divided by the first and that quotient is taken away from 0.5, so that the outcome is -0.5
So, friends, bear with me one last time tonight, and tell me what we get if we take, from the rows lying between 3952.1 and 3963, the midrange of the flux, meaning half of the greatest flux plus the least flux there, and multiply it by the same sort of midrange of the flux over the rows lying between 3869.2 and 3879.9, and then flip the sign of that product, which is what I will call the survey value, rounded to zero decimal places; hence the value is -417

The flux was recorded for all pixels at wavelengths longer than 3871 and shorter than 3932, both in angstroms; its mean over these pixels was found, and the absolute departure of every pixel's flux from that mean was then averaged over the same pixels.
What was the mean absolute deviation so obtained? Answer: 3.7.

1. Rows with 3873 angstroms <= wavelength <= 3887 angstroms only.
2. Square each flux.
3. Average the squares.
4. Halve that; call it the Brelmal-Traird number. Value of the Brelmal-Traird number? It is 187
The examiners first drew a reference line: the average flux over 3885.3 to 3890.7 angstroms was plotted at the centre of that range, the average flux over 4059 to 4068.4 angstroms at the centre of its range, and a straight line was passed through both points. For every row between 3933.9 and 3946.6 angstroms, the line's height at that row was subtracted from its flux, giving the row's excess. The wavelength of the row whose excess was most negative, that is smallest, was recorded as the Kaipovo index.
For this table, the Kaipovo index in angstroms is 3934.81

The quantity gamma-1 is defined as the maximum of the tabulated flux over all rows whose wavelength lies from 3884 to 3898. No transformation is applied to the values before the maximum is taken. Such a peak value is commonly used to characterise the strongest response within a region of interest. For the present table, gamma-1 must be 25.7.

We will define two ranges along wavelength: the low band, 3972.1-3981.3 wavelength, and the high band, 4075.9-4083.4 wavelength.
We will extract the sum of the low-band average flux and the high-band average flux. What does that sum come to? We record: 62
